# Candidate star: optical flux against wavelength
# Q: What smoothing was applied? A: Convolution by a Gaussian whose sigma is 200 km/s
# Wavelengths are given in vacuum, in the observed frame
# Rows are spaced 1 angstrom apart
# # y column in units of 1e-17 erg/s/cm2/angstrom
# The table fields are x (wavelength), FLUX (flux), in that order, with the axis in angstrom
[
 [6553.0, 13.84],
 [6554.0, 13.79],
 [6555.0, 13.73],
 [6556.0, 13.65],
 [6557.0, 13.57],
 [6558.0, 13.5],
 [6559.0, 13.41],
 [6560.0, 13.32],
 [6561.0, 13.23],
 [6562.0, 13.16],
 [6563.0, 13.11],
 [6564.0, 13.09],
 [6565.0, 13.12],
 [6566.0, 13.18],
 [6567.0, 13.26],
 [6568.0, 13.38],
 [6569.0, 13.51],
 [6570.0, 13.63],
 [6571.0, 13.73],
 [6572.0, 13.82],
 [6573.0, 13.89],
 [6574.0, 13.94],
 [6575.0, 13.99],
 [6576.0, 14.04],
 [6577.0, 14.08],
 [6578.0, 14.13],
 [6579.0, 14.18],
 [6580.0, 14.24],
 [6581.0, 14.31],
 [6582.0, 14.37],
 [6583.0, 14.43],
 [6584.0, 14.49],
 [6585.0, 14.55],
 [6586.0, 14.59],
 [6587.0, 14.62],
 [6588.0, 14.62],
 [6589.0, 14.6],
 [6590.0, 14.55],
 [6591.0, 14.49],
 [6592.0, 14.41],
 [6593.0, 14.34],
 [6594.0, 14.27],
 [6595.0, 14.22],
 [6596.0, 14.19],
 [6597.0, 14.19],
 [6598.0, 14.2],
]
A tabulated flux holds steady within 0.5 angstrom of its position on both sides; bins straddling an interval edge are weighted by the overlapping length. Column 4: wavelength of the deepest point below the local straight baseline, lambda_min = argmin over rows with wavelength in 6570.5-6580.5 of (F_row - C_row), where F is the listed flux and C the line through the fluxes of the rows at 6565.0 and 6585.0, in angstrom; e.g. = 6580.0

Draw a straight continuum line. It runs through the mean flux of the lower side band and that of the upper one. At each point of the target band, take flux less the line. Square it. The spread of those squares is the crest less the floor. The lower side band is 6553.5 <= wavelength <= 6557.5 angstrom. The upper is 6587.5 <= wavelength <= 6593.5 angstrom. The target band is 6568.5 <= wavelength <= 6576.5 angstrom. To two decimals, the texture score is 0.22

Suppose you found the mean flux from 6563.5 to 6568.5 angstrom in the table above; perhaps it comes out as 13.2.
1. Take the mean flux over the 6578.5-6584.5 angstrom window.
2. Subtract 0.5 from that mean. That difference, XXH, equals 13.8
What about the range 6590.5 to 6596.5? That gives 13.8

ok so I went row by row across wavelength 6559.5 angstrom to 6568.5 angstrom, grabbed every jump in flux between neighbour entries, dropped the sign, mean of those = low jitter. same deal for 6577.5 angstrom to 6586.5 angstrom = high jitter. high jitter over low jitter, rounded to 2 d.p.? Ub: 0.88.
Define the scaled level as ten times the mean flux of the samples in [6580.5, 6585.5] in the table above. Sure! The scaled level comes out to 144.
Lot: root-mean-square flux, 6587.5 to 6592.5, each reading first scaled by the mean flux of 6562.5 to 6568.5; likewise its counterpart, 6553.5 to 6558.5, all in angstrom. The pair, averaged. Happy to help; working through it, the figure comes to 1.07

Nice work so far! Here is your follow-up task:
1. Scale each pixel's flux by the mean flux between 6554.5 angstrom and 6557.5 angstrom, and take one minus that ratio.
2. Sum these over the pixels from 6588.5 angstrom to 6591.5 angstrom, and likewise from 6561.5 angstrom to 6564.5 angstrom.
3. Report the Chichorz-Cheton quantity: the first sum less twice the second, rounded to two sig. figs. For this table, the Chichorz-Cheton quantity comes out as -0.43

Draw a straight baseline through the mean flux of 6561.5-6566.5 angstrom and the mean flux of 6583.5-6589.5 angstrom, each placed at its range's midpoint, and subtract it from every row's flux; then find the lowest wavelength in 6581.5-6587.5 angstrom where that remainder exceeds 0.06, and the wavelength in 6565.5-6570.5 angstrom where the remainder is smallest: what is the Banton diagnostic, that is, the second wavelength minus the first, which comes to -16 angstrom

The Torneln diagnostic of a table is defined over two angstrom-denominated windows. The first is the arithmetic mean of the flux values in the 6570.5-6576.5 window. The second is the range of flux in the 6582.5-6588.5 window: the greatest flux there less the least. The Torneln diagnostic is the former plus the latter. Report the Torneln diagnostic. 14.1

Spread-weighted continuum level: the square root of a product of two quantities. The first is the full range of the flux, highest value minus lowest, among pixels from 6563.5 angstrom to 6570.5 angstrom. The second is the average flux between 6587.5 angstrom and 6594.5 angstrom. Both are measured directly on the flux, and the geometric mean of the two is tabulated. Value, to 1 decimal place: 2.8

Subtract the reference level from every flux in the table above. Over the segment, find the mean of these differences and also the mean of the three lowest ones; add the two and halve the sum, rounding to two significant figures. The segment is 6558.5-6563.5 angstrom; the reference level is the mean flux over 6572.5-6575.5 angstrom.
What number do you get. -0.73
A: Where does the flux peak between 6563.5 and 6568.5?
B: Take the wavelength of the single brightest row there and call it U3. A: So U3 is 6568.0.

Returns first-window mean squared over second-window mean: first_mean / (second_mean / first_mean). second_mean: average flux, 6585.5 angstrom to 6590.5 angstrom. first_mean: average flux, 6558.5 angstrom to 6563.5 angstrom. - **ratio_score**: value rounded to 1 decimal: 12.0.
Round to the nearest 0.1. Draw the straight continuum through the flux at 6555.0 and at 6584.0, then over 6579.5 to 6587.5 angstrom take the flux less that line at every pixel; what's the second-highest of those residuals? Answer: 0.0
